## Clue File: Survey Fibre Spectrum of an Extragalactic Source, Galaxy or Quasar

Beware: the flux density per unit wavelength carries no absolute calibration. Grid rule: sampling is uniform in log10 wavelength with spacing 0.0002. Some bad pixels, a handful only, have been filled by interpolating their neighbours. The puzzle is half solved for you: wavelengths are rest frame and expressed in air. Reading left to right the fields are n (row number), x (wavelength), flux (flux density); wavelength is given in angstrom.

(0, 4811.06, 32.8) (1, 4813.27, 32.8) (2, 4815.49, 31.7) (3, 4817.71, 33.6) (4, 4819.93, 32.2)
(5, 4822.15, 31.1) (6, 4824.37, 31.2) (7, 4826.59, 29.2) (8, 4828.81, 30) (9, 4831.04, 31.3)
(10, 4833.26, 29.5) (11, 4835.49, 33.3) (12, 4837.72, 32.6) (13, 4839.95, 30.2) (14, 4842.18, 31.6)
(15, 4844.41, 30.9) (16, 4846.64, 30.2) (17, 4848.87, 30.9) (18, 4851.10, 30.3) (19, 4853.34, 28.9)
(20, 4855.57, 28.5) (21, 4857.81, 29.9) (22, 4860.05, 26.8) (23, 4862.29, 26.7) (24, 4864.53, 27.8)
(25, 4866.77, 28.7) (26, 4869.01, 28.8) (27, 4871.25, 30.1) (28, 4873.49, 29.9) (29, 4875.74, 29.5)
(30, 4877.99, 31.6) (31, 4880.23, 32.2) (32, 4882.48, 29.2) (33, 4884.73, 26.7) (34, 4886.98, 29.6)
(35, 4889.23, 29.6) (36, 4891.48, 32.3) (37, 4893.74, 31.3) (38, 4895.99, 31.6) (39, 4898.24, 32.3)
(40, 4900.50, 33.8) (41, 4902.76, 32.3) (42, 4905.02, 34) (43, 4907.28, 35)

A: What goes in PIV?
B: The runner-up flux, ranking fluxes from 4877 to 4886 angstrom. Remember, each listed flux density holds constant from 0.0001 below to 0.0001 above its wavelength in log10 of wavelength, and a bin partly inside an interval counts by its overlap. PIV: 31.6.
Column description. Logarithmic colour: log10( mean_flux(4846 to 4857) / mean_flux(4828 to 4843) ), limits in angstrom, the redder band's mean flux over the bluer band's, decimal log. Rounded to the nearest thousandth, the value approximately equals -0.021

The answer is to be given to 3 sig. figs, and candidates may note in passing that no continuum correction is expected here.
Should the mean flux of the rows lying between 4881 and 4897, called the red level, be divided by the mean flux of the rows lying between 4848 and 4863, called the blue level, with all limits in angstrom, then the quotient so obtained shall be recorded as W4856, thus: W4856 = 1.04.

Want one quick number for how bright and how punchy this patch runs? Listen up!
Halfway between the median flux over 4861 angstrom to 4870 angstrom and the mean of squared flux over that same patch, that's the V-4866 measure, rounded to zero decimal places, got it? 406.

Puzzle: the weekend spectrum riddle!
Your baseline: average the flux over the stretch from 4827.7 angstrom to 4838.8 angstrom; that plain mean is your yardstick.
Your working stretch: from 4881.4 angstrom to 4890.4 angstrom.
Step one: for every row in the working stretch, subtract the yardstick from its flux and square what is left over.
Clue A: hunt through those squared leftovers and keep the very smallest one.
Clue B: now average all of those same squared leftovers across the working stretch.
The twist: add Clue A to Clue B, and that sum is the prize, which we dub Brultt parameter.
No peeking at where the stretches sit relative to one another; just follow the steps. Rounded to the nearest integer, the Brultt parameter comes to 11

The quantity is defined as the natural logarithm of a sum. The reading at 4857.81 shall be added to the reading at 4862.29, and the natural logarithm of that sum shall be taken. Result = 4.04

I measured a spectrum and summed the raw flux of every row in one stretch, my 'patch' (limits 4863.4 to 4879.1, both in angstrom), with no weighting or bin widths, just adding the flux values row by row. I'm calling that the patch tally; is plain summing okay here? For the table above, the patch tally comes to 206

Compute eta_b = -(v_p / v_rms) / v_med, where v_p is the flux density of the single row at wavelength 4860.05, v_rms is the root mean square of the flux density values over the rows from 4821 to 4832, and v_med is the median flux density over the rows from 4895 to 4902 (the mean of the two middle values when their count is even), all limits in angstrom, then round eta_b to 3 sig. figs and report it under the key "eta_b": -0.0271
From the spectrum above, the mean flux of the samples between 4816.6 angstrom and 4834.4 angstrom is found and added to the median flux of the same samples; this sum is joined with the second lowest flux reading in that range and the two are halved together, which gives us 46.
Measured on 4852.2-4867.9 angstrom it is 42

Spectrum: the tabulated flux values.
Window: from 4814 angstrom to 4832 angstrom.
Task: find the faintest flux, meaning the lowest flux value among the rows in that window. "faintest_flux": 29.2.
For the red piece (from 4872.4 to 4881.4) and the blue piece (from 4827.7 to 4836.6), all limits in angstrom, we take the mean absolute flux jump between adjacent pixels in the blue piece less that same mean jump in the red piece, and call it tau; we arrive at 1.3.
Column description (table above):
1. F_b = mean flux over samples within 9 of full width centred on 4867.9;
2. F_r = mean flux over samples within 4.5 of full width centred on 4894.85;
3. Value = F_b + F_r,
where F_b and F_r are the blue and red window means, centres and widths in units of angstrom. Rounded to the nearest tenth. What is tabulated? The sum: 60.3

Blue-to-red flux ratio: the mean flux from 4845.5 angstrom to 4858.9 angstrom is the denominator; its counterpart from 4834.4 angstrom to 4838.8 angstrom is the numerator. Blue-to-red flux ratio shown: 1.11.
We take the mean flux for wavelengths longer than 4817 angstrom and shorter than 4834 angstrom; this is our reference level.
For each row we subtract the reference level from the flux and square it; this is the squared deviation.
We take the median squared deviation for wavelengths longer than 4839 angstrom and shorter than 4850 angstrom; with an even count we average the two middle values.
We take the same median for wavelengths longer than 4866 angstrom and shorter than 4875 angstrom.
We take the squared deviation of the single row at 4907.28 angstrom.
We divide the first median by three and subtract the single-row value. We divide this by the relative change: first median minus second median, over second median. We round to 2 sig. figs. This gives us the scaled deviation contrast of 18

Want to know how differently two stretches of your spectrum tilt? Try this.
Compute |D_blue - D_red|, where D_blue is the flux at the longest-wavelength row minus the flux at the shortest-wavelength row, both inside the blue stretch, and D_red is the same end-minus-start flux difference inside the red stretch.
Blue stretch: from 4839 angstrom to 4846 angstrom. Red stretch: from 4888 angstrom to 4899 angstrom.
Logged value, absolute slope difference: 2.0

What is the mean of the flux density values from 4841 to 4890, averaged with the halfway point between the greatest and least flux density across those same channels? 29.5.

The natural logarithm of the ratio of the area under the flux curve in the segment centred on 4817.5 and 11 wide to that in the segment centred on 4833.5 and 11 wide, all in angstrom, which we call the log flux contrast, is 0.03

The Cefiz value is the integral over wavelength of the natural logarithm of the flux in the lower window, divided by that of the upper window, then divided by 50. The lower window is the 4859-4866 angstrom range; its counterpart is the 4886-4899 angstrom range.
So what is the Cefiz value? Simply 0.010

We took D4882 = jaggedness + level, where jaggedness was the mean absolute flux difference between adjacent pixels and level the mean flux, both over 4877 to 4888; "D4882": 32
